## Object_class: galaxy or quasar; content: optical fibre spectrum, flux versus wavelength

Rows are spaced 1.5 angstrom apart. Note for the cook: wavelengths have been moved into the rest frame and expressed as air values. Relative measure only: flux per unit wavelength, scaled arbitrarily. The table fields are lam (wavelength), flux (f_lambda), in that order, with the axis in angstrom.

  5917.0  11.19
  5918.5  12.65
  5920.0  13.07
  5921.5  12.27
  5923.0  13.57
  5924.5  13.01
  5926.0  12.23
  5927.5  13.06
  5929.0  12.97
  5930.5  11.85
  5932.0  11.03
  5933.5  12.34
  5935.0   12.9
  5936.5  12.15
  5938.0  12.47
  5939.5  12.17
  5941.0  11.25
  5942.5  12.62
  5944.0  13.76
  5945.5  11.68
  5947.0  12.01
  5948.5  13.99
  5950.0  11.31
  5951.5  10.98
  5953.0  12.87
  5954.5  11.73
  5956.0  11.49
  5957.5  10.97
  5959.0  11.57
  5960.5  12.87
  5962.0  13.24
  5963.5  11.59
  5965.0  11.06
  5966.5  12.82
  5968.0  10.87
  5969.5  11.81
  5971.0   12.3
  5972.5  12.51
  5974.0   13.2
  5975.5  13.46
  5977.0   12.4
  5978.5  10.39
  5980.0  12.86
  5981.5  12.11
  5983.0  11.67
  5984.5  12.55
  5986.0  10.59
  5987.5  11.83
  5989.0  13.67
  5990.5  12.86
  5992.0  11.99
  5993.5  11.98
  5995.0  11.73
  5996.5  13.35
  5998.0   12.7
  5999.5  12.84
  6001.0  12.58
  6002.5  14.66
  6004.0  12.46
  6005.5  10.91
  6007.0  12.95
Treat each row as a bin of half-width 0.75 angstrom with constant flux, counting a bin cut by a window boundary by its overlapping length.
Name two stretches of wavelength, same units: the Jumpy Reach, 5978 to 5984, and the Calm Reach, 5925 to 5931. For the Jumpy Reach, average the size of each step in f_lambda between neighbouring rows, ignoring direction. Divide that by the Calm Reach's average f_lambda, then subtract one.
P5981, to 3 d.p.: -0.903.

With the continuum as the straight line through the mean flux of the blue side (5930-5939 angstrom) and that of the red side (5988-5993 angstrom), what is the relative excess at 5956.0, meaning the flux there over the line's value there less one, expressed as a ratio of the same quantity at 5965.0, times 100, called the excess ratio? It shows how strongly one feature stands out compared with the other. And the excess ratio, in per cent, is 63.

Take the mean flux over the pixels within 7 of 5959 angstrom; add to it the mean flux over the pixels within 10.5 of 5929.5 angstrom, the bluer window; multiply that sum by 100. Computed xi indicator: 2444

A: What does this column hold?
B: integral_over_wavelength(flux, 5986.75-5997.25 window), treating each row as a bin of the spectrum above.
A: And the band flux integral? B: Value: 131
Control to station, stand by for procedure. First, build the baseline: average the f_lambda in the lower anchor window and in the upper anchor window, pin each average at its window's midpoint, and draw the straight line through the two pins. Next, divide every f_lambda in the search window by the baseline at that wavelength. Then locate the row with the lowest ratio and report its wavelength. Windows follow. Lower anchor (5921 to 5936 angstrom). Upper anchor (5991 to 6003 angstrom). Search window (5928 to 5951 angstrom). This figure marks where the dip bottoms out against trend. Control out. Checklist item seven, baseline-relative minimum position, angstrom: 5932.0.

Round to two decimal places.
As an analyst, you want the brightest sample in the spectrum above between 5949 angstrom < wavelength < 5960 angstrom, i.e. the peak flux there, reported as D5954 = 12.87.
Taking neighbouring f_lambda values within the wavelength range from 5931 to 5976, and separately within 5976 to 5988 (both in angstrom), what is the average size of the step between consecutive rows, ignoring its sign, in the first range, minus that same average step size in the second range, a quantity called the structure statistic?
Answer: -0.41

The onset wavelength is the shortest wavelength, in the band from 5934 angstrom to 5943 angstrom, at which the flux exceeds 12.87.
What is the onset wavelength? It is 5935.0 angstrom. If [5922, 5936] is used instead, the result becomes 5923.0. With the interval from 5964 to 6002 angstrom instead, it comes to 5974.0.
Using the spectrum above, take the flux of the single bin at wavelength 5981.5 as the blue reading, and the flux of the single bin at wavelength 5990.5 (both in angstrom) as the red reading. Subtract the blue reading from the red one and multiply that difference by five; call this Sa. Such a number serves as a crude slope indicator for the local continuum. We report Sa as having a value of 4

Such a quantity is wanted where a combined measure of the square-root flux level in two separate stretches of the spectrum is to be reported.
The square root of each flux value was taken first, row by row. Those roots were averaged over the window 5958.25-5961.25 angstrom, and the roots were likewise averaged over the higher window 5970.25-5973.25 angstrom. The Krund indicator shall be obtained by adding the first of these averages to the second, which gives 7.02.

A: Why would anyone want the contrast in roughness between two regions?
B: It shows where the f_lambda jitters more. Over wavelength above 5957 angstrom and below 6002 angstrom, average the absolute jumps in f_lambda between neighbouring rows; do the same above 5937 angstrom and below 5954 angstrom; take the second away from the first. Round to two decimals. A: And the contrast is -0.34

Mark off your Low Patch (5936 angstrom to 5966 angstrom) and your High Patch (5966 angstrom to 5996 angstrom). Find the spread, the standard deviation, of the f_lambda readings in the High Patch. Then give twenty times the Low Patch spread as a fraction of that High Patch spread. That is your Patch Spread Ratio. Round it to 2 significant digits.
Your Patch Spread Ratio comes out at 20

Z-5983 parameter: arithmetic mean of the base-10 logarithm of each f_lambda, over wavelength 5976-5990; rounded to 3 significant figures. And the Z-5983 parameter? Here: 1.08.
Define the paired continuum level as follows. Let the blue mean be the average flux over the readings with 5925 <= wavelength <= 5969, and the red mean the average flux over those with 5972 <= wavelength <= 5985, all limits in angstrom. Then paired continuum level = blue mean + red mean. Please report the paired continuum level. 24.48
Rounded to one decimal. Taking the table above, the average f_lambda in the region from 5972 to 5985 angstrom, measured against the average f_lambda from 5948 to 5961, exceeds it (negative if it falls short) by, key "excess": 0.4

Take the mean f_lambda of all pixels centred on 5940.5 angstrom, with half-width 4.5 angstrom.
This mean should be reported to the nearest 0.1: 12.4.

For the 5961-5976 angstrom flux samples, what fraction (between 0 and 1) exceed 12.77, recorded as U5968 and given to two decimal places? 0.40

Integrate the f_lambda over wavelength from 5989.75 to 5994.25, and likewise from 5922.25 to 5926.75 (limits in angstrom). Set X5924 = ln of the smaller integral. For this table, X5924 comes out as 4.012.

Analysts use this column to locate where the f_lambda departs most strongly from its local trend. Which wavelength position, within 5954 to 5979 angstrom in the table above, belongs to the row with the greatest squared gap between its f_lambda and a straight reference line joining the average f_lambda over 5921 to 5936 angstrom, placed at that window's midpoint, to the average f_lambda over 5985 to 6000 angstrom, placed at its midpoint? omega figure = 5978.5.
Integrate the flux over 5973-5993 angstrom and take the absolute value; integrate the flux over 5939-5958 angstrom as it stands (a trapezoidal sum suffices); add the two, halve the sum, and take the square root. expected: 15.4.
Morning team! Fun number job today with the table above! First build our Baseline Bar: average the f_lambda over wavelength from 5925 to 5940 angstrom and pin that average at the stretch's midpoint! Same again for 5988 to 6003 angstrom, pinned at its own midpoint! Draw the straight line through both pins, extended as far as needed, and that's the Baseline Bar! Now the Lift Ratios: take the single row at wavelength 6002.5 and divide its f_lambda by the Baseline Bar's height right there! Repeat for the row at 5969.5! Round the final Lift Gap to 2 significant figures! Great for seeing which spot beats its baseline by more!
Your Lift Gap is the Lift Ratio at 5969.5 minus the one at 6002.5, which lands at -0.20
